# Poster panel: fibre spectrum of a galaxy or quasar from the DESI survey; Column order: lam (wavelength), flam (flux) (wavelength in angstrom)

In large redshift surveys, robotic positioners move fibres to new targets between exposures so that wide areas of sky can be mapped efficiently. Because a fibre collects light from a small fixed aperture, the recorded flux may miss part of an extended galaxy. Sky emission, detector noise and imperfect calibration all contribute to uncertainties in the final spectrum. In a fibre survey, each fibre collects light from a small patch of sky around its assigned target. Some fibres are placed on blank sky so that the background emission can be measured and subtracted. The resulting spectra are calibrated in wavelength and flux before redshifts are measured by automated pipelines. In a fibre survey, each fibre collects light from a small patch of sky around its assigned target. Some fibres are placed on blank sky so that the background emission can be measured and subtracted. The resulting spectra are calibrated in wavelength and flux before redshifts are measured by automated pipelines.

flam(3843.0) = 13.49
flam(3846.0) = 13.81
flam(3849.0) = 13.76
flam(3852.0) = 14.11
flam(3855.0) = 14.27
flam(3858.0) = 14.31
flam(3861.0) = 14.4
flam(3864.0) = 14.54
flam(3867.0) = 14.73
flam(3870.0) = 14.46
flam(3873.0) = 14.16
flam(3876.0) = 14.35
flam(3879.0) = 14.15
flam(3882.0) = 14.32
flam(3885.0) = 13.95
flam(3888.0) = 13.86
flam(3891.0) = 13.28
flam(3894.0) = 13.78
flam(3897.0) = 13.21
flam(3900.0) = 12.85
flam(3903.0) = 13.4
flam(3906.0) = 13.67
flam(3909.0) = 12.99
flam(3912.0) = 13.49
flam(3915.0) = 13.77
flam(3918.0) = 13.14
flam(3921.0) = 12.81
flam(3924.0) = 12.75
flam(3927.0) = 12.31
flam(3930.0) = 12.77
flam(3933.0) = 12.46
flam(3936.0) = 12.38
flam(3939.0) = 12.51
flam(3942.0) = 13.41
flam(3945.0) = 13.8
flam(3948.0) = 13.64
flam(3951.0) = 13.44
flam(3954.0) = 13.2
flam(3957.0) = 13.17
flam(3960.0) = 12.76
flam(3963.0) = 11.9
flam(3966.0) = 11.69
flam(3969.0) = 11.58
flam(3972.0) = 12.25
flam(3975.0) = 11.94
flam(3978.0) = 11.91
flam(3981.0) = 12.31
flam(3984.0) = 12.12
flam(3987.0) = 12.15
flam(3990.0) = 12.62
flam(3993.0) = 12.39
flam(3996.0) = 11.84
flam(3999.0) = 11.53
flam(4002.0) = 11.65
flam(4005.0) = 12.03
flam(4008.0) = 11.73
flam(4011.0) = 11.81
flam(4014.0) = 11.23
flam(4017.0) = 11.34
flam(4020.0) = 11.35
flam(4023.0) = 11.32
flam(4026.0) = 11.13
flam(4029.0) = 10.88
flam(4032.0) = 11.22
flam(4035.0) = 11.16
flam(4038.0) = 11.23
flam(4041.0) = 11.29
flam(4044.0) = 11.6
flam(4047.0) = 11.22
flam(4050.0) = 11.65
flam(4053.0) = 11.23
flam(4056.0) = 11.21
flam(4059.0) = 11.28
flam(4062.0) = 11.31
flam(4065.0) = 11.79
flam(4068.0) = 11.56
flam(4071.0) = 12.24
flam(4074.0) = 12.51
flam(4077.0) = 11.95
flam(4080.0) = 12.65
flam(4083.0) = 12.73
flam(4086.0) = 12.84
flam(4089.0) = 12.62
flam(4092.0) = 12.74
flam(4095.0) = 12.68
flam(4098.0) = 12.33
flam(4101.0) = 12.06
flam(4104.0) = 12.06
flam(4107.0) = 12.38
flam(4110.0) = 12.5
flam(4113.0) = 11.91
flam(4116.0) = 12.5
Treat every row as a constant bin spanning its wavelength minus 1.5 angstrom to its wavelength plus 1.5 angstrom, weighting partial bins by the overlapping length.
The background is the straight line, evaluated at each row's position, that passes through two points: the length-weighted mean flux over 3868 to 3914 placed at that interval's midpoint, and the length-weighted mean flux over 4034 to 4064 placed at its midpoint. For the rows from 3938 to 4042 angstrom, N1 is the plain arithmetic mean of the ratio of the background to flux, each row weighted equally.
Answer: 1.02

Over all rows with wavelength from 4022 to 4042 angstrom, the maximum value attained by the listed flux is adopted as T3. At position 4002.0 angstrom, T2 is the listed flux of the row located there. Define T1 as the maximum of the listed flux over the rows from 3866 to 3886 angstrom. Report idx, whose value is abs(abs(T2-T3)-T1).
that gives 14.4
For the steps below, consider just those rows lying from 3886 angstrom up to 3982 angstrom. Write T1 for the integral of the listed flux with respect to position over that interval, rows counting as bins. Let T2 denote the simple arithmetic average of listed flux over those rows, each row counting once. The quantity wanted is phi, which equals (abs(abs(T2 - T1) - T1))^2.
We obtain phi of 166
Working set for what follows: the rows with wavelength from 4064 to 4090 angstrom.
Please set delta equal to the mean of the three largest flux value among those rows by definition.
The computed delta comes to 12.7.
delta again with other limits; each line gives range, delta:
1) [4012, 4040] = 11.3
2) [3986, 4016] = 12.4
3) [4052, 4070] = 11.6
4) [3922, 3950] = 13.6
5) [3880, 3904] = 14.0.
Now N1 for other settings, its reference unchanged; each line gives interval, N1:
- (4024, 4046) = 1.03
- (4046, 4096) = 0.92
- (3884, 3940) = 1.02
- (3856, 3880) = 0.98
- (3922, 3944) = 1.04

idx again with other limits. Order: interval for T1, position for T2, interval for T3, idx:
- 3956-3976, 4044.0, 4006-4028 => 13.0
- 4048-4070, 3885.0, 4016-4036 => 9.2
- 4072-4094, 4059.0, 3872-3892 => 9.8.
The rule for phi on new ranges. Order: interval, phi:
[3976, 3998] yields 149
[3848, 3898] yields 199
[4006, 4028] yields 130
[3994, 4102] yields 138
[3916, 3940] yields 160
